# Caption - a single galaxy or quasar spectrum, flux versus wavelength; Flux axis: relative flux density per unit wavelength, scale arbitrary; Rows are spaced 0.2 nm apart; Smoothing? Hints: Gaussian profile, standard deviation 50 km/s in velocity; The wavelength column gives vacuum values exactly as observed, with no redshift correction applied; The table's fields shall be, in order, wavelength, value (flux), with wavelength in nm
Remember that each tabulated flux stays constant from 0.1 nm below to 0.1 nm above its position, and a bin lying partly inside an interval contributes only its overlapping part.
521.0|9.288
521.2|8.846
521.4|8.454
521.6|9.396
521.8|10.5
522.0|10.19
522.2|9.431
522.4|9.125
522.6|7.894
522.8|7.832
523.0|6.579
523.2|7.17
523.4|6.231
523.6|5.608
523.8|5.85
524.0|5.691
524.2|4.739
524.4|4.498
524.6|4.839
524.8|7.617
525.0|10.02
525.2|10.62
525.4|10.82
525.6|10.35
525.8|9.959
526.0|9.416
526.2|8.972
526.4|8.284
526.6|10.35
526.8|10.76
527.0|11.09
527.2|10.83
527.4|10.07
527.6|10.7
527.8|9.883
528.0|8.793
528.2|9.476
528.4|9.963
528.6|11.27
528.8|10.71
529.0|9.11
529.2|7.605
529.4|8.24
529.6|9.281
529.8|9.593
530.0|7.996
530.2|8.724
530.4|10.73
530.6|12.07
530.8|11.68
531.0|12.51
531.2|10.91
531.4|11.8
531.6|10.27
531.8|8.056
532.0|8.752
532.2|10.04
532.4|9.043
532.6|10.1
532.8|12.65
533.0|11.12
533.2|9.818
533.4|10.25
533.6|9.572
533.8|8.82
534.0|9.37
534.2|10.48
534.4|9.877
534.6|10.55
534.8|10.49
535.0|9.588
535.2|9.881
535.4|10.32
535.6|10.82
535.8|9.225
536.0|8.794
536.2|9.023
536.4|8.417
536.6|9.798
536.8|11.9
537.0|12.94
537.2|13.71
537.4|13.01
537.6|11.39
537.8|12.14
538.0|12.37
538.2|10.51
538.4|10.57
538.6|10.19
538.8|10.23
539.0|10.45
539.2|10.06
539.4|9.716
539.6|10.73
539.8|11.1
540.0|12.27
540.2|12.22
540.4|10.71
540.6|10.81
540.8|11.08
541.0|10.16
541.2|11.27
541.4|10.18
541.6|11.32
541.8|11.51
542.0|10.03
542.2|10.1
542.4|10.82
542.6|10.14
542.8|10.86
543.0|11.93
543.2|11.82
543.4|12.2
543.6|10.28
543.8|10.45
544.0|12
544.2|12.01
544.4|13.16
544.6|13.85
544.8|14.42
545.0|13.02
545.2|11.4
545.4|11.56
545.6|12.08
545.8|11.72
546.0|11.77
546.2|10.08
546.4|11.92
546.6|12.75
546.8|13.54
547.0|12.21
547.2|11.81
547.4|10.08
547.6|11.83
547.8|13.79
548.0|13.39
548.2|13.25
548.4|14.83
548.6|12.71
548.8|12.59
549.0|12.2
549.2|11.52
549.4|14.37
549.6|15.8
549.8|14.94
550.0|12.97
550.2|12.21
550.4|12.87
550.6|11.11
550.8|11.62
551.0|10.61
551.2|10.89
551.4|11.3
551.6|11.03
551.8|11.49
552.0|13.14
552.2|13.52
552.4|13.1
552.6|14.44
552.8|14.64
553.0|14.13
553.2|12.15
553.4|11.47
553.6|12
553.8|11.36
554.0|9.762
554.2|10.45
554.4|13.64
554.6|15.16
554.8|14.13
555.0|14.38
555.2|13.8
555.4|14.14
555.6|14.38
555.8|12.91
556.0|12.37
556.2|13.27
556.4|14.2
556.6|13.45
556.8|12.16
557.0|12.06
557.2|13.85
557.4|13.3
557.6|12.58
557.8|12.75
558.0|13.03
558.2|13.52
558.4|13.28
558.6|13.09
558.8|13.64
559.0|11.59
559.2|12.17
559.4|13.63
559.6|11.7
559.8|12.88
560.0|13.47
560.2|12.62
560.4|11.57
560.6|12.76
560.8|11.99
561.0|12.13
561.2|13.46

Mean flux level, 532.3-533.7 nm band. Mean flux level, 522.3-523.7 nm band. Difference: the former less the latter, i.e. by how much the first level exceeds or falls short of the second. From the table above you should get 3.2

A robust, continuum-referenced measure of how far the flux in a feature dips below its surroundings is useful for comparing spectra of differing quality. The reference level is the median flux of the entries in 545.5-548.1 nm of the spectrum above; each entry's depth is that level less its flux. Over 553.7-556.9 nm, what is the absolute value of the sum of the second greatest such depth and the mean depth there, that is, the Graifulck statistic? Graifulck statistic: 0.3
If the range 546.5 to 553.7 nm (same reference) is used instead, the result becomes 0.6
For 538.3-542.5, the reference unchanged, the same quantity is 3.1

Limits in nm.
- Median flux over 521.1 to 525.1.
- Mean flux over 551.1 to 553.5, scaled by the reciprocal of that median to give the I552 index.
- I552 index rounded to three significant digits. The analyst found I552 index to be 1.63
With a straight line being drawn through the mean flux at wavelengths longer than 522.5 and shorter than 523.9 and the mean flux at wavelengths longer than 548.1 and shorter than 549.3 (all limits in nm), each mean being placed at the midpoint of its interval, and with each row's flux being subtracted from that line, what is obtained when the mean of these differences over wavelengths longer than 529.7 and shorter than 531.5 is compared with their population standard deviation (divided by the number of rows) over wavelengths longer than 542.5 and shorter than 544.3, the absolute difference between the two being 2.92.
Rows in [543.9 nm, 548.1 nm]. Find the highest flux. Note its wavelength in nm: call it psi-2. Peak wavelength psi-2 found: 544.8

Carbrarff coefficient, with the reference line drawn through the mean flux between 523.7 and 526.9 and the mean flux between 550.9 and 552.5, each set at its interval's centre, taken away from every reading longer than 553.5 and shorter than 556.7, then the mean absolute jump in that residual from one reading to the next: 0.98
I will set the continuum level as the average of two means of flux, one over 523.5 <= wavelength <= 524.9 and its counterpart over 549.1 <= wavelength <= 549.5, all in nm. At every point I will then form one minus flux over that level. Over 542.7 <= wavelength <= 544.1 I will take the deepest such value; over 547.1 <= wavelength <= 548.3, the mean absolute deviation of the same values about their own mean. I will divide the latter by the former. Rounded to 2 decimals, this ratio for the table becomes -1.08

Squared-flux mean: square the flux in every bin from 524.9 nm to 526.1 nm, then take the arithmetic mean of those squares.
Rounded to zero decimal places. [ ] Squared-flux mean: 104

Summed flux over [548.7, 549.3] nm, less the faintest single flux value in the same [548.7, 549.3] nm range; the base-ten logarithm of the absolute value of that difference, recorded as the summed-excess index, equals 1.39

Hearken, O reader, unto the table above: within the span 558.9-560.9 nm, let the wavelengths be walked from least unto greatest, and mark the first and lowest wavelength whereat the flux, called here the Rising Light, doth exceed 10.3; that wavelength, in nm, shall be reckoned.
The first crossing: 559.0 nm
